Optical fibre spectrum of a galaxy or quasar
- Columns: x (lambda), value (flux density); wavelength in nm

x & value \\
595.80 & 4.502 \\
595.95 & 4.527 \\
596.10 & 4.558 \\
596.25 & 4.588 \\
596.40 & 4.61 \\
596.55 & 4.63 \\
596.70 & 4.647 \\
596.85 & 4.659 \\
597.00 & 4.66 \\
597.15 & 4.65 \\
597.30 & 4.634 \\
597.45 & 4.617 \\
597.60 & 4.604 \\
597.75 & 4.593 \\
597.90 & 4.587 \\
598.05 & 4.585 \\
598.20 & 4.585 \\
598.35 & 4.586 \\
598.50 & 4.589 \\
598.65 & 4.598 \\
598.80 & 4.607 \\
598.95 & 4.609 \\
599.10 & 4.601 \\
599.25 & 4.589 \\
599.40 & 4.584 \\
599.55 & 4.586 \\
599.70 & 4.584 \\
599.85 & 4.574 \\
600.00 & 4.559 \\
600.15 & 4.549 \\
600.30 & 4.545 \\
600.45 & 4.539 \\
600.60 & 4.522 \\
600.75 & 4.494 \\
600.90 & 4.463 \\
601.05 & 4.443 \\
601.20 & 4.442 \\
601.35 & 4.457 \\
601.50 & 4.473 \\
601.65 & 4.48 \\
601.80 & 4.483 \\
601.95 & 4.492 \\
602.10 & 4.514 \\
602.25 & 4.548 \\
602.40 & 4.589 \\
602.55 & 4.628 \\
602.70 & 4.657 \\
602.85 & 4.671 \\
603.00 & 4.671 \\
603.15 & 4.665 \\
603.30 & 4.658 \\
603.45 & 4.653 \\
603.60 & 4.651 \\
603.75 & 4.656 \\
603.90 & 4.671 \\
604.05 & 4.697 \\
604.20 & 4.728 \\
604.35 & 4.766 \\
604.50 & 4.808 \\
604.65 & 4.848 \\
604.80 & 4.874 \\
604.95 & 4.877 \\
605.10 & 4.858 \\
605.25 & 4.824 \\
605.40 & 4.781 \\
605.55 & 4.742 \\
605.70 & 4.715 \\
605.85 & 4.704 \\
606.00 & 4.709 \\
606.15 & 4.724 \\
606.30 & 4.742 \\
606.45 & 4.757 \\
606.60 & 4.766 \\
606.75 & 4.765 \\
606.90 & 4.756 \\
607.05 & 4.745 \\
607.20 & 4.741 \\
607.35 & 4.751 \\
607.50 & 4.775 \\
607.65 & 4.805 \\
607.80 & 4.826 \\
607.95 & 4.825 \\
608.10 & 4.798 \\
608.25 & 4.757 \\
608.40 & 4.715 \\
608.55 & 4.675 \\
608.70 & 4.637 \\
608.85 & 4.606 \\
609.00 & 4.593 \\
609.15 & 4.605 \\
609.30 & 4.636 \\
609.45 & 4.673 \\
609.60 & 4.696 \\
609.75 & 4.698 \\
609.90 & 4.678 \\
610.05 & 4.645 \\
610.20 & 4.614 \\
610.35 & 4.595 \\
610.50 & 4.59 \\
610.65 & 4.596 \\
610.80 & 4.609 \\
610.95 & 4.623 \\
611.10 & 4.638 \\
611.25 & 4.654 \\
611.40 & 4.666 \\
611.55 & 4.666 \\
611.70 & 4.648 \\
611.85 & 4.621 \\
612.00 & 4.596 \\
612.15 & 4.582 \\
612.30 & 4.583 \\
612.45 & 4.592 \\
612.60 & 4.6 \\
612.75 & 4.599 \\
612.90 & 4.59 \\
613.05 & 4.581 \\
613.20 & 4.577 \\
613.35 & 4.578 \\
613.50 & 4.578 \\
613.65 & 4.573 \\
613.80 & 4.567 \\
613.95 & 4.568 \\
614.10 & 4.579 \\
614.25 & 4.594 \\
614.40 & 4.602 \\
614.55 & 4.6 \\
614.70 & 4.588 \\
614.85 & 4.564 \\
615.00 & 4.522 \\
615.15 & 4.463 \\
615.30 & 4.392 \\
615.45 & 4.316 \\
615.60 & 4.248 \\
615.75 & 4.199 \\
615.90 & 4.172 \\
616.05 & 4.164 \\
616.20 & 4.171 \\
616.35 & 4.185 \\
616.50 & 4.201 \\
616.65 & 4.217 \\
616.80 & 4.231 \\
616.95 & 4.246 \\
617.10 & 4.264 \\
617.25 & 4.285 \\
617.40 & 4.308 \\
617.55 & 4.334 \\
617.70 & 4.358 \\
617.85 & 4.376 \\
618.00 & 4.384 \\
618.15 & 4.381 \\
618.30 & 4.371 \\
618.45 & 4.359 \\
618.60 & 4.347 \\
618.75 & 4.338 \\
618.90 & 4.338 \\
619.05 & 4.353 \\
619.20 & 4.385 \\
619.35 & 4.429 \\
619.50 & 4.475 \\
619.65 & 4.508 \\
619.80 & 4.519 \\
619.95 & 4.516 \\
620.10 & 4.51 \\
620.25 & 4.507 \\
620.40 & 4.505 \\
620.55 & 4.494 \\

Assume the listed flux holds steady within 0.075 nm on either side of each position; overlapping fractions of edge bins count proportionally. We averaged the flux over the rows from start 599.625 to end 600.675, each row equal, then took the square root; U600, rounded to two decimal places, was 2.13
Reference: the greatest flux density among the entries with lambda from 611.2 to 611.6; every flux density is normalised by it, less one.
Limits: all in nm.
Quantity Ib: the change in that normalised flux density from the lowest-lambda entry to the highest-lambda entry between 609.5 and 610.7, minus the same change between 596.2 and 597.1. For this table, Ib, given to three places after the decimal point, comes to -0.037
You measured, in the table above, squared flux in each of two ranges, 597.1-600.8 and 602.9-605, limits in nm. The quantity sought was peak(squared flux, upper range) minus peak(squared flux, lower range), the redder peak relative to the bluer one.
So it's 2.2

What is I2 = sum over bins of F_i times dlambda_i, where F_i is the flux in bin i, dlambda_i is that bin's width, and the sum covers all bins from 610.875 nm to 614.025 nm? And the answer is 14.5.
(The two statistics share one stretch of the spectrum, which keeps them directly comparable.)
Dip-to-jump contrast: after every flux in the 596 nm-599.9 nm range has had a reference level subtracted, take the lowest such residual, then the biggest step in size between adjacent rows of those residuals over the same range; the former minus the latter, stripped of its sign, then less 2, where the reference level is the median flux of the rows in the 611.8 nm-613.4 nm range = -1.94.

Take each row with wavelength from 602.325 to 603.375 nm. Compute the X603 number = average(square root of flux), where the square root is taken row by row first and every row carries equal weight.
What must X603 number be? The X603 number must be 2.16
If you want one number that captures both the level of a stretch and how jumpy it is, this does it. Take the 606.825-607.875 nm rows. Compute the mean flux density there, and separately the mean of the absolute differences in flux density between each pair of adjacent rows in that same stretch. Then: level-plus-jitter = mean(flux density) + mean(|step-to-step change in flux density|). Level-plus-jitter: 4.79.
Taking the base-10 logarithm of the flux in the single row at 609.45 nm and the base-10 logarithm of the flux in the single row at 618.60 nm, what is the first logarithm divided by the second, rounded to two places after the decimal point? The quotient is 1.05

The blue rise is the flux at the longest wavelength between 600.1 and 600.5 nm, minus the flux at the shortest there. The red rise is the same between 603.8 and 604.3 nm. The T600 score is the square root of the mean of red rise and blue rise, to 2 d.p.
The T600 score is 0.15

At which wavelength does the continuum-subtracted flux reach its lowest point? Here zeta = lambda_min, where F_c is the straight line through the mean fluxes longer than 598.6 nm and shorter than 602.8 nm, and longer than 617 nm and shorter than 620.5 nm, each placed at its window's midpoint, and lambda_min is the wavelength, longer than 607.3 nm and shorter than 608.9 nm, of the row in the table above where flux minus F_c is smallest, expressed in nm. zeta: 608.85 nm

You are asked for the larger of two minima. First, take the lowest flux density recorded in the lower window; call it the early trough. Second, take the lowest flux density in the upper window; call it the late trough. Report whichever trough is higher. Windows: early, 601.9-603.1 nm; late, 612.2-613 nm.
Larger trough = 4.58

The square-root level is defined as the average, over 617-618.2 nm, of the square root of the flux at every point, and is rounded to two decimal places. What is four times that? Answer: 8.33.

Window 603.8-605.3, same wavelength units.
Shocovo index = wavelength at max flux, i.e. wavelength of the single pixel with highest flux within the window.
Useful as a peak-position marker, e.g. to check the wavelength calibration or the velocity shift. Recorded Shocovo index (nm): 604.95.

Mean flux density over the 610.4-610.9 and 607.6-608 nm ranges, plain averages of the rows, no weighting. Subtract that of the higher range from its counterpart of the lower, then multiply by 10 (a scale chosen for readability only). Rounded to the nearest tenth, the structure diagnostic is 2.2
